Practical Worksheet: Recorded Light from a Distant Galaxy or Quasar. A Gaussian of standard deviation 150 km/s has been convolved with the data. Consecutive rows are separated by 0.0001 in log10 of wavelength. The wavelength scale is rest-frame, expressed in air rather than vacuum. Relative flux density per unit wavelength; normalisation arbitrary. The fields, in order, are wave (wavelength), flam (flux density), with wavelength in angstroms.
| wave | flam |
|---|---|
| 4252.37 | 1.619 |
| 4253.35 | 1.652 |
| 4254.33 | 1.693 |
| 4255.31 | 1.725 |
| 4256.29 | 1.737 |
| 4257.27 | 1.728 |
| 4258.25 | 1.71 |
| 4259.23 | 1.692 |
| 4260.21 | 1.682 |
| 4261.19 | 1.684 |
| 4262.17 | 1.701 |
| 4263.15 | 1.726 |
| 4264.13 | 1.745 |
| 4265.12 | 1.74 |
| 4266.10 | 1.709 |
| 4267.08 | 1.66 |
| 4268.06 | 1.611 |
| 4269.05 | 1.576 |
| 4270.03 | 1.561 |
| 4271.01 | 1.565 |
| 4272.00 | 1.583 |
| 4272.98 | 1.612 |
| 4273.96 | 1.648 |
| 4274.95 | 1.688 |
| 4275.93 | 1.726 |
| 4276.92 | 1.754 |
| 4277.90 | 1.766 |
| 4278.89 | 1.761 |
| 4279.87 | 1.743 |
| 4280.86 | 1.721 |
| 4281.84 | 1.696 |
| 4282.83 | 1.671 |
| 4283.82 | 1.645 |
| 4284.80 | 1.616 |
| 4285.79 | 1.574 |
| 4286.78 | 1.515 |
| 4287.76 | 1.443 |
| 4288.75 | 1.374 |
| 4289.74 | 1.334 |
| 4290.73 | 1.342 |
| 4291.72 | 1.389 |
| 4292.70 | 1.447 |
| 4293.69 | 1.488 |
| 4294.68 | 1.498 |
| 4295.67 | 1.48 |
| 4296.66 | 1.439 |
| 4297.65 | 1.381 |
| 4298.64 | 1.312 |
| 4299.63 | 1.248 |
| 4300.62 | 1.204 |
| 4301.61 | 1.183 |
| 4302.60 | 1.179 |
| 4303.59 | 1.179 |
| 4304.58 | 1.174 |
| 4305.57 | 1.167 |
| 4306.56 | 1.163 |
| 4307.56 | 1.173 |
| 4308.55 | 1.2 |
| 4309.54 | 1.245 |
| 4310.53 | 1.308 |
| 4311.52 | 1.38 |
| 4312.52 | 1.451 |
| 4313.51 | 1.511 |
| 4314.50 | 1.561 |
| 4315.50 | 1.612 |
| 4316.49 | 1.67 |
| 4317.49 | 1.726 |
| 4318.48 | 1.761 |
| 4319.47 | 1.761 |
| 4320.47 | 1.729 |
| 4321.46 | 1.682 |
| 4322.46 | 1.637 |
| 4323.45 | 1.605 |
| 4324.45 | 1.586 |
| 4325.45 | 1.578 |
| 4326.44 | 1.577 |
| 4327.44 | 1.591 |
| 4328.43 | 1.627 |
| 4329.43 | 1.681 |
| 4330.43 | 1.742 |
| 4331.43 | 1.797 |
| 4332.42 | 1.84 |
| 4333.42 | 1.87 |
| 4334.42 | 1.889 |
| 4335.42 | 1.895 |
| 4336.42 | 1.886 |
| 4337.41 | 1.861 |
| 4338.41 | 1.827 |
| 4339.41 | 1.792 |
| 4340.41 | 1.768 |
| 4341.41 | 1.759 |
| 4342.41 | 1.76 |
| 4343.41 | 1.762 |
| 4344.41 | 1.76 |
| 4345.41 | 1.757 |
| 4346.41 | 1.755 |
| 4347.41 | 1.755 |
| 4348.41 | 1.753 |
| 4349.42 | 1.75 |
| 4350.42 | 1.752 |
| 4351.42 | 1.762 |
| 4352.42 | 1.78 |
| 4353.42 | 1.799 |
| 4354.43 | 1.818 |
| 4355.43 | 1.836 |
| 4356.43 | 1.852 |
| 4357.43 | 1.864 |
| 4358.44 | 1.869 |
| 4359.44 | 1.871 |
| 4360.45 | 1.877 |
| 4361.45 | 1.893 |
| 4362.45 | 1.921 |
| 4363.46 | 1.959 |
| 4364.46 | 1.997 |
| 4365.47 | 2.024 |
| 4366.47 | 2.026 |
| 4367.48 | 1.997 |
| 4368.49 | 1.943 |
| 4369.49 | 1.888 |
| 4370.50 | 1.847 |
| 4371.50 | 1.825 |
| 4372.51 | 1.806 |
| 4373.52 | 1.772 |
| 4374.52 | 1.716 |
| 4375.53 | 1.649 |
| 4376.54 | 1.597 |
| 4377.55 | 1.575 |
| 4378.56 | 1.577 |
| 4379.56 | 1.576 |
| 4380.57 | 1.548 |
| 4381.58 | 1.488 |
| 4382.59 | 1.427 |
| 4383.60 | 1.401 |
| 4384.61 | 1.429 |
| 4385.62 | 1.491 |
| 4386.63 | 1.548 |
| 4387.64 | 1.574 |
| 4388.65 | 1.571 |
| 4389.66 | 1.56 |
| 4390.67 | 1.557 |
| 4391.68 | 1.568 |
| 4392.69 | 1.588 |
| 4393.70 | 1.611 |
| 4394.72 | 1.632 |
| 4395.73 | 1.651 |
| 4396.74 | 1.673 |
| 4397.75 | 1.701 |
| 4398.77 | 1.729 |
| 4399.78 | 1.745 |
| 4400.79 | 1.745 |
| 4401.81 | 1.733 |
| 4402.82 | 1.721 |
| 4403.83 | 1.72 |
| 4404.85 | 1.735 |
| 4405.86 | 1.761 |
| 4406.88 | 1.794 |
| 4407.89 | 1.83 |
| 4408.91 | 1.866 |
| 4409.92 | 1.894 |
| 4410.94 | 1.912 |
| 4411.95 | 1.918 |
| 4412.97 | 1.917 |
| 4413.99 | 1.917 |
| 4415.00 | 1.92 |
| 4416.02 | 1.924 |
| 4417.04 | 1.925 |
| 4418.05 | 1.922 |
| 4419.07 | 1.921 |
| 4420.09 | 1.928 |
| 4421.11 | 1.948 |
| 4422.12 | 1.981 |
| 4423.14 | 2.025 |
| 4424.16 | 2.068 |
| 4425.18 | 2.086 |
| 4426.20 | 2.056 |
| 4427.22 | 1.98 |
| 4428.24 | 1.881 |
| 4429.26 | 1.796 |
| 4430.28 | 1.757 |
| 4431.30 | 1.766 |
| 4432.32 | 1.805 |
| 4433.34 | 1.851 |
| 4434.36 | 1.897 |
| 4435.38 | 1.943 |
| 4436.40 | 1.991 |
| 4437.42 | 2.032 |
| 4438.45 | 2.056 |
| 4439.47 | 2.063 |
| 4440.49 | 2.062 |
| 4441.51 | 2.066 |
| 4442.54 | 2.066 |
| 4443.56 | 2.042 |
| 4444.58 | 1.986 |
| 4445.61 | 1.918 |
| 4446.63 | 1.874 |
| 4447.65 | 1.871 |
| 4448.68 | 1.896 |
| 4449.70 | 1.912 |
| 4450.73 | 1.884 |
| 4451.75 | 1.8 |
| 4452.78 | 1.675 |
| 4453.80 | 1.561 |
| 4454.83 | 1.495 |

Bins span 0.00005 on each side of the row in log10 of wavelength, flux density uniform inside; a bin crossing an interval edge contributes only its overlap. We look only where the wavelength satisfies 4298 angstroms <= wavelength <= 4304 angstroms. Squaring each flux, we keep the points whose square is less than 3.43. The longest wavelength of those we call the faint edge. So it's 4303.59 angstroms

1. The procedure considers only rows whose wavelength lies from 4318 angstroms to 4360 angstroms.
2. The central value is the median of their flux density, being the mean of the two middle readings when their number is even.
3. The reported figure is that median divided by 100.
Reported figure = 0.018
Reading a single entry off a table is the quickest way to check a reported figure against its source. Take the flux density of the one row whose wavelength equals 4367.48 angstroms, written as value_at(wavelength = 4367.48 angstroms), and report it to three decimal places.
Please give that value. 1.997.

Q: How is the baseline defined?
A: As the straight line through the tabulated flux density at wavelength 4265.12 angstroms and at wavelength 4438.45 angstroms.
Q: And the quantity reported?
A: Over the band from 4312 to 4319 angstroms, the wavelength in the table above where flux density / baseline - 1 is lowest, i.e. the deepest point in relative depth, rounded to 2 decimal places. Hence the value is 4312.52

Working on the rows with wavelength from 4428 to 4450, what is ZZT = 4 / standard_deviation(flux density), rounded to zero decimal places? 39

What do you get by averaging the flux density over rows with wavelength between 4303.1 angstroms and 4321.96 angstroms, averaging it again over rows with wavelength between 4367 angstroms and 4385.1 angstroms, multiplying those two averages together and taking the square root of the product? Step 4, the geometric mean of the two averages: 1.553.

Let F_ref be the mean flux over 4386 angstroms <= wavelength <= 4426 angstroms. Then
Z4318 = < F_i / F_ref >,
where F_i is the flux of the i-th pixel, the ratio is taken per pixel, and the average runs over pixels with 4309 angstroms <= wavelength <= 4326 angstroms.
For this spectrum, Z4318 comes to 0.88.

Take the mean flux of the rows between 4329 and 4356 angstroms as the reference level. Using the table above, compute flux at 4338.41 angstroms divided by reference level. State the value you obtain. 1.02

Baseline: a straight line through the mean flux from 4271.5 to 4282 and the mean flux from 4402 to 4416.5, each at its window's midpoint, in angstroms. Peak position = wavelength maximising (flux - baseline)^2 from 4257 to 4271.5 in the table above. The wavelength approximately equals 4270.03 angstroms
